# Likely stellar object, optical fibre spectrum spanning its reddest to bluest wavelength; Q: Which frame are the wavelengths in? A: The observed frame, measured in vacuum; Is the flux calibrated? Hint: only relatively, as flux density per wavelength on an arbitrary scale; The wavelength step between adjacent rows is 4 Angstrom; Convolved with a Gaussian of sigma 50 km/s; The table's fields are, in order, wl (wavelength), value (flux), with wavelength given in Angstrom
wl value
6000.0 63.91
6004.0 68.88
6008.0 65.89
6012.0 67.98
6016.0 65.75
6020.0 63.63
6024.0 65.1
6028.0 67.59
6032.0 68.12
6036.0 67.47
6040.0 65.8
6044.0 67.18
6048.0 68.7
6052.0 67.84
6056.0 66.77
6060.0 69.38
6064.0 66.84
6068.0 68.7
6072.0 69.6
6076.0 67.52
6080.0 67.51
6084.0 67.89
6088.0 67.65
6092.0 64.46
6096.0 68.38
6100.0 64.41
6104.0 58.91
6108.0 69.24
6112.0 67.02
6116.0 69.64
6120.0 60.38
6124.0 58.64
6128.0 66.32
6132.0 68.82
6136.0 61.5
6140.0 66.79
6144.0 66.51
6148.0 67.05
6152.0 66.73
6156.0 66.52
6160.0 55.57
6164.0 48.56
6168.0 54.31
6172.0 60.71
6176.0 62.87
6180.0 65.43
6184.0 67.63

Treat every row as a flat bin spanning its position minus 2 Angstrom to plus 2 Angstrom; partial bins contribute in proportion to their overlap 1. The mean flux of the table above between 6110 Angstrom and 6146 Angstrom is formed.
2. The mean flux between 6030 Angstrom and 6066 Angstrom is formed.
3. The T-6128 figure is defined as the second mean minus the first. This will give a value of 2.5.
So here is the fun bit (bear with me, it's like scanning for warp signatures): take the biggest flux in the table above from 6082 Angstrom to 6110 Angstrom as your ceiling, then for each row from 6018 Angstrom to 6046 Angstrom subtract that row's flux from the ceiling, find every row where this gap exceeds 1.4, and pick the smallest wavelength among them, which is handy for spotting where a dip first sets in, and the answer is 6020.0 Angstrom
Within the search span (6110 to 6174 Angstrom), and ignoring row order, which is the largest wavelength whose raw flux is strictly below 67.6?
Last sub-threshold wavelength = 6172.0 Angstrom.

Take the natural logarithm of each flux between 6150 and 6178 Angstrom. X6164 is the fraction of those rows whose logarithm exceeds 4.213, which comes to 0.00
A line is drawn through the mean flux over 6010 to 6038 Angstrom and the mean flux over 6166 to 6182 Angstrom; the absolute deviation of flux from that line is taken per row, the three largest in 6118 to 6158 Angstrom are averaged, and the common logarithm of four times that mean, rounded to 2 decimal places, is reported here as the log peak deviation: 1.35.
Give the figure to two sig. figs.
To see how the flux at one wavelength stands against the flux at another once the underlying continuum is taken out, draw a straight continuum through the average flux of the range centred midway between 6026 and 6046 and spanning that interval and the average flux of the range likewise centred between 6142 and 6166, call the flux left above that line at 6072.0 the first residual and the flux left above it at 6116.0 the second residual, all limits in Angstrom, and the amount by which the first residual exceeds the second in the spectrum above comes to -2.1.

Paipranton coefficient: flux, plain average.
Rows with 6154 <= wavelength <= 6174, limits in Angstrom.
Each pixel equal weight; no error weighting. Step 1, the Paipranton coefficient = 57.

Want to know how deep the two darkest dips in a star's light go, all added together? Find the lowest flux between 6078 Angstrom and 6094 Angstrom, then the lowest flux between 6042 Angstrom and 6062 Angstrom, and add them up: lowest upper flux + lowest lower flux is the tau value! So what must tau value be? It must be 131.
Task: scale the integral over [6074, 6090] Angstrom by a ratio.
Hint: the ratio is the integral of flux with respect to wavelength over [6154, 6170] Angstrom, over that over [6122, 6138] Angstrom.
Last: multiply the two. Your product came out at 954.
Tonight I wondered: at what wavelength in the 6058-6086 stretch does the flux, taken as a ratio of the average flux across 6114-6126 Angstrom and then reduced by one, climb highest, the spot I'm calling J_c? 6072.0 Angstrom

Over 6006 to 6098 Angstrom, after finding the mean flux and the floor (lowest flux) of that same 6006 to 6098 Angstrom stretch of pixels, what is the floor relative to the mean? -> 0.95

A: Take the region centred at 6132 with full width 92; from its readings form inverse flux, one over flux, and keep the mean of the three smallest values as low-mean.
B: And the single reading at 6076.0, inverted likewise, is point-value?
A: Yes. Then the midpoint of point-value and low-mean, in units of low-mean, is 1.013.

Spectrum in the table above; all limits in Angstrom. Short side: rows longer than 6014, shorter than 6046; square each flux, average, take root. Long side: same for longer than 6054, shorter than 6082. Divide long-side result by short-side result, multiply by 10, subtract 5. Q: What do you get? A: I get 5.3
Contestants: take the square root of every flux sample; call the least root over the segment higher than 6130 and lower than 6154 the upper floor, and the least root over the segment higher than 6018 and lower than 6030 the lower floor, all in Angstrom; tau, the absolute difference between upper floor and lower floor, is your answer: 0.13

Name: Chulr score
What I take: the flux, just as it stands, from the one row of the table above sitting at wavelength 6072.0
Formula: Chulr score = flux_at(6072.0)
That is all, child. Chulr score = 69.6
